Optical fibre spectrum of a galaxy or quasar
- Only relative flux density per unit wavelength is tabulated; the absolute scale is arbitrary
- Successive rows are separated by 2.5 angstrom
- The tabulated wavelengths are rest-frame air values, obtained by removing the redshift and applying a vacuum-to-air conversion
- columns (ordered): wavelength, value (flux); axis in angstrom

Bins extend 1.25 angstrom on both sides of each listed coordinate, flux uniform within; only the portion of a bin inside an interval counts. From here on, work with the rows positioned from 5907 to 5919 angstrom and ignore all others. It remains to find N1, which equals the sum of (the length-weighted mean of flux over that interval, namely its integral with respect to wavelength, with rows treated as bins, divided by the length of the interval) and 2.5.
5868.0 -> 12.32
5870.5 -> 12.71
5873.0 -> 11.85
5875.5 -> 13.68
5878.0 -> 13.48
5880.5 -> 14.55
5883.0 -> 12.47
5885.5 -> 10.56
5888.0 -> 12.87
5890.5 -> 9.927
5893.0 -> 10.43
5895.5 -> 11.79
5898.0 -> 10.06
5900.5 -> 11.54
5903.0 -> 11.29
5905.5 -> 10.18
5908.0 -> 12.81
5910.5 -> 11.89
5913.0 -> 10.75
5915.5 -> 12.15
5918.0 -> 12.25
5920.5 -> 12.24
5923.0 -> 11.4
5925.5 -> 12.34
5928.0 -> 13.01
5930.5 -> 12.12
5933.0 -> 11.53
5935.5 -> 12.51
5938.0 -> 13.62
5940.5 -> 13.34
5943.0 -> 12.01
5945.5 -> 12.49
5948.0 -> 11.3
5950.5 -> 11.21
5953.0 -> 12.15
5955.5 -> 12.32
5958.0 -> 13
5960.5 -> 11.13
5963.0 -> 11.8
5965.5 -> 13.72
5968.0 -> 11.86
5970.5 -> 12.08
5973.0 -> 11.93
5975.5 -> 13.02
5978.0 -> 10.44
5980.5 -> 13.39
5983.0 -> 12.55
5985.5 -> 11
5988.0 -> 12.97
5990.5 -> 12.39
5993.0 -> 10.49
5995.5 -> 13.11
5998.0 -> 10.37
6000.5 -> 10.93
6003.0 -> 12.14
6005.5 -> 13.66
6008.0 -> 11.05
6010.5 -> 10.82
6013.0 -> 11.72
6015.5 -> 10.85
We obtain 14.4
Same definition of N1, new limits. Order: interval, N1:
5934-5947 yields 15.2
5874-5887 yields 15.4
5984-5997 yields 14.5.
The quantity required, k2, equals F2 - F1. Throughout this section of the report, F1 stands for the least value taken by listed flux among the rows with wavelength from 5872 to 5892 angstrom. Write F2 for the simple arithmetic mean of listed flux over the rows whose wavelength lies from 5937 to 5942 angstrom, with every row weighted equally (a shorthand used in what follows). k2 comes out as 3.6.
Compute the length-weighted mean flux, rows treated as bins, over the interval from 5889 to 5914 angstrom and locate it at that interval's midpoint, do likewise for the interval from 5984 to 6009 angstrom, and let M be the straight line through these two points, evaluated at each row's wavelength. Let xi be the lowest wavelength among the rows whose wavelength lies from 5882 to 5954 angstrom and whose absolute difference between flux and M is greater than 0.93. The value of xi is 5883.0 angstrom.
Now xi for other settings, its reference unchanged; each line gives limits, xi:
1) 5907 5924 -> 5908.0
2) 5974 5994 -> 5975.5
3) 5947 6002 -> 5958.0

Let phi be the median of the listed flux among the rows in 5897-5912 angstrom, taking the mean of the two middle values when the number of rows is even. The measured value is 11.4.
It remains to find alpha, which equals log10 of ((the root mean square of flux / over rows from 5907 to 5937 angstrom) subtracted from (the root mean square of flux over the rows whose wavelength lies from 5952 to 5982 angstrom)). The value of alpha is -0.77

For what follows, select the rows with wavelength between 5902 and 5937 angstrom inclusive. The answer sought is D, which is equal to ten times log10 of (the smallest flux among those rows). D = 10.1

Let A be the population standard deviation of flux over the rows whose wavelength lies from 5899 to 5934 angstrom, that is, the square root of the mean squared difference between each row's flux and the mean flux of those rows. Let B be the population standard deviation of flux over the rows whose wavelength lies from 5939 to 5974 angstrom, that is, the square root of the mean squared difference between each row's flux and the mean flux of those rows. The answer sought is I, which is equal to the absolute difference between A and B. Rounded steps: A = 0.74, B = 0.74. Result 0.00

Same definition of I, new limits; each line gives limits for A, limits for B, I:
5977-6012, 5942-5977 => 0.45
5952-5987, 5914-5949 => 0.24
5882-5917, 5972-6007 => 0.14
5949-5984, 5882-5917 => 0.11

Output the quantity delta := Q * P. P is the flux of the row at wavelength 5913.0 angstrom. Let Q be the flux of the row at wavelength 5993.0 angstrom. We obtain 113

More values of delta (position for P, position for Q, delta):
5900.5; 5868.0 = 142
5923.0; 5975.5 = 148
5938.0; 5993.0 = 143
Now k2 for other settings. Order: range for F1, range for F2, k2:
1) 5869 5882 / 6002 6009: 0.4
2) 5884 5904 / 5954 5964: 2.1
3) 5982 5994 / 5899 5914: 0.9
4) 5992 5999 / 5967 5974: 1.6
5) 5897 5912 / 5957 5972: 2.2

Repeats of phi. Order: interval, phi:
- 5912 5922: 12.2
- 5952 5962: 12.2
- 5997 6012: 11.0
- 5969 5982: 12.1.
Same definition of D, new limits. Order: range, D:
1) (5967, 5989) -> 10.2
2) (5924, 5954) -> 10.5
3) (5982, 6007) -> 10.2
